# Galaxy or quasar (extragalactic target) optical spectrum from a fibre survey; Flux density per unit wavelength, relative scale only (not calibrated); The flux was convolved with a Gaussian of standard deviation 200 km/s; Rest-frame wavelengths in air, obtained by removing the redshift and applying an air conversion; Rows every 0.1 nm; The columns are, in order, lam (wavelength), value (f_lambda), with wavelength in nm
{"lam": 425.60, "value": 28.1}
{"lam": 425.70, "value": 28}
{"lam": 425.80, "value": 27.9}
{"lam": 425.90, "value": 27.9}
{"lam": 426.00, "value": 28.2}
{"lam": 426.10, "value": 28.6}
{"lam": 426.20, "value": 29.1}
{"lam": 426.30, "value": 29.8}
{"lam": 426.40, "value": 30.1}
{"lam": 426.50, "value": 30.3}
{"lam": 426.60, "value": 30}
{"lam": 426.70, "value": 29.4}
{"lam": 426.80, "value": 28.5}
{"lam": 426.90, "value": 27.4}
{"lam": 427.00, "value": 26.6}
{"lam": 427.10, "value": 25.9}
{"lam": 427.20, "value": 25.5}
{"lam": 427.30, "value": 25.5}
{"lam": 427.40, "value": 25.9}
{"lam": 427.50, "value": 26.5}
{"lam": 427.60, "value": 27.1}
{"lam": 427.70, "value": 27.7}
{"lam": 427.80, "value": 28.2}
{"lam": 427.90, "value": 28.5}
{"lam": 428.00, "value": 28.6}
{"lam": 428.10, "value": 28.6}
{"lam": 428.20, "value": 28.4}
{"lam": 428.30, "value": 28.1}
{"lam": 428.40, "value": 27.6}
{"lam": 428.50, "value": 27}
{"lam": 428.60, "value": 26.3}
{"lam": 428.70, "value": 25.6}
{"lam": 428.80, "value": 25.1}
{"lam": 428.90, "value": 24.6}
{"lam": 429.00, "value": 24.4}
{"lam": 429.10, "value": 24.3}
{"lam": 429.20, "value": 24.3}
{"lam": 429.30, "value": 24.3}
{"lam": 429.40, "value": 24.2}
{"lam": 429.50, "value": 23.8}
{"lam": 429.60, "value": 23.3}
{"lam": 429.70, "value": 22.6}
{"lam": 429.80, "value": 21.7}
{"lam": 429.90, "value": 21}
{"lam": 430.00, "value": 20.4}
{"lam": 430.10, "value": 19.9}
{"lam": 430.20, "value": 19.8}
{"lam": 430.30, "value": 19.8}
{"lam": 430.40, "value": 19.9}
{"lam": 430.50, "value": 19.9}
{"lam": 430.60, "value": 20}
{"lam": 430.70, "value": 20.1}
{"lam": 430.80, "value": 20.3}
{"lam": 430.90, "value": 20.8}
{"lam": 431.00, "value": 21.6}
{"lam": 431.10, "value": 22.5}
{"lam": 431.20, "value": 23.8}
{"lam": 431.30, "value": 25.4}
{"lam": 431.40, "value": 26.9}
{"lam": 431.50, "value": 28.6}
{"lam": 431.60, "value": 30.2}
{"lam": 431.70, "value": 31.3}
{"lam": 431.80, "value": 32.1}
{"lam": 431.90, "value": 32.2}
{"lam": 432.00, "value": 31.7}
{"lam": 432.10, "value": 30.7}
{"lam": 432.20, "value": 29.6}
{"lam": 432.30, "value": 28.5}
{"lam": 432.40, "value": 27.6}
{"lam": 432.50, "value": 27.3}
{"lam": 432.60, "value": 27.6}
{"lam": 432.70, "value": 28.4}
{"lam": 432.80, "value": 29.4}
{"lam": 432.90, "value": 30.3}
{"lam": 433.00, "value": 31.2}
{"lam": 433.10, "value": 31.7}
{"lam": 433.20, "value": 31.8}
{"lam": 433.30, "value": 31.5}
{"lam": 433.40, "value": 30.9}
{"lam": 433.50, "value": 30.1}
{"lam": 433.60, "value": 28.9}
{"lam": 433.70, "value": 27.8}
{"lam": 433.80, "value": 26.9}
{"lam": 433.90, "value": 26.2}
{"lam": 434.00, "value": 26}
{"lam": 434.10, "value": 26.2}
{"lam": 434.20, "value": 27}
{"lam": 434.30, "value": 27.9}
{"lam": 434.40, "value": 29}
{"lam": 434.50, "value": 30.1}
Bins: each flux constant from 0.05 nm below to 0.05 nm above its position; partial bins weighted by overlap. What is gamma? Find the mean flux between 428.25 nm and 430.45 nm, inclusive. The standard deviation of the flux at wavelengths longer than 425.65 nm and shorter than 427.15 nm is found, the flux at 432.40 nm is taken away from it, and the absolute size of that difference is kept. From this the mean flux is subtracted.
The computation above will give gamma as 2.8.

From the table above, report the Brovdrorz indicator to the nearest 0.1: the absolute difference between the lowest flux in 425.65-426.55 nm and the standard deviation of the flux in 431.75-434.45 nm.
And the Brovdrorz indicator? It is 25.9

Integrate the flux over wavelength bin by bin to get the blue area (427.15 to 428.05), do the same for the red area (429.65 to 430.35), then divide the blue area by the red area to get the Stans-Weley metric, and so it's 1.7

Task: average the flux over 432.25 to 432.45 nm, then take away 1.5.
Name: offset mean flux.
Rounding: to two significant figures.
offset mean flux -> 27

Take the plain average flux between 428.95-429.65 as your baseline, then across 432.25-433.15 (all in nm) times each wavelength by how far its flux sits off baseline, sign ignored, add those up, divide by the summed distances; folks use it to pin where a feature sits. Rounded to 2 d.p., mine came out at 432.77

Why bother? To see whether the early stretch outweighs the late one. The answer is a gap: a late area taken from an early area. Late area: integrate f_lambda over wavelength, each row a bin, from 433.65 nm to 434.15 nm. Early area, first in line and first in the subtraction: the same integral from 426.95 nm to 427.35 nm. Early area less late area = -3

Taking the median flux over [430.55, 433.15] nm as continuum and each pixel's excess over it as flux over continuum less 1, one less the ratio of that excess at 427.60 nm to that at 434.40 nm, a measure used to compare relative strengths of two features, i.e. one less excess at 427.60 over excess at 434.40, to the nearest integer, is 3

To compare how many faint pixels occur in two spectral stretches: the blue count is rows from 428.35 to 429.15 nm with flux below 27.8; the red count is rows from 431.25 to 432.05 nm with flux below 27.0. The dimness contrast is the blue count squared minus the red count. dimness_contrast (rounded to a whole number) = 62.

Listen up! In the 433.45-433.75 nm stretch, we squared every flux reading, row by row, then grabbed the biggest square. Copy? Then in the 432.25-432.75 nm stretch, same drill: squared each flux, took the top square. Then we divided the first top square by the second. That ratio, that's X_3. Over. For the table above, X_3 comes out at 1.1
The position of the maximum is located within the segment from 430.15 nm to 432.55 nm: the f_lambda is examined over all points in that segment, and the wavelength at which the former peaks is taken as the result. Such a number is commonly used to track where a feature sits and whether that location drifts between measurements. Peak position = 431.90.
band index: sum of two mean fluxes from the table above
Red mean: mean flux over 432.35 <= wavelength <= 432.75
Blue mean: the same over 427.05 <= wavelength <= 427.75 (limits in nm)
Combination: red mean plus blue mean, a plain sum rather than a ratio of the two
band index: 54.0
